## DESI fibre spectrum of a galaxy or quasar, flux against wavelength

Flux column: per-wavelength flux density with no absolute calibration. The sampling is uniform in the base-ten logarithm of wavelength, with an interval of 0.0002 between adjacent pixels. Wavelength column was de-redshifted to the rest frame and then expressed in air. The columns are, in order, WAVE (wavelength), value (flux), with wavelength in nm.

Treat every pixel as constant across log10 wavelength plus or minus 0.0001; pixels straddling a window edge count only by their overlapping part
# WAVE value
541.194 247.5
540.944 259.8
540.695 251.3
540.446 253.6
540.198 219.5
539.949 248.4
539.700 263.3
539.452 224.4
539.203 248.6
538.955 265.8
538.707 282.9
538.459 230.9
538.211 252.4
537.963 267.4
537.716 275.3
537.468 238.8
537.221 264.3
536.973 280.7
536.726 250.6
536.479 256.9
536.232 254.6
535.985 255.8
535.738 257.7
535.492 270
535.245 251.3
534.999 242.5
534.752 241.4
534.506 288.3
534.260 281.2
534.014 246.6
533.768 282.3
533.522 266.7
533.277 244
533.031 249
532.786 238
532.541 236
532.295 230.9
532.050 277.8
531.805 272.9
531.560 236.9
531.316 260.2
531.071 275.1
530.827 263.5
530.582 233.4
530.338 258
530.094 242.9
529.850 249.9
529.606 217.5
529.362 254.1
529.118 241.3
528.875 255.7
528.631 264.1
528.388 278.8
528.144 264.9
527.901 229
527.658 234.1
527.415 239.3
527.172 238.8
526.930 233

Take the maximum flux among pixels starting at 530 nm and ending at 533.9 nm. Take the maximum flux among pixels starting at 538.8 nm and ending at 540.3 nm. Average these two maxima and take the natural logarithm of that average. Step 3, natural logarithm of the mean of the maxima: 5.61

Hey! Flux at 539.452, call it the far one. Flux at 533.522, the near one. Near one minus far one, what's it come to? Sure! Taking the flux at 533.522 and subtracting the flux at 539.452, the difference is 42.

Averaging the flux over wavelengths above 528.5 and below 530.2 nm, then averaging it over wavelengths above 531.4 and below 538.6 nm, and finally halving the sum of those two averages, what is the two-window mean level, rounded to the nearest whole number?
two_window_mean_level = 252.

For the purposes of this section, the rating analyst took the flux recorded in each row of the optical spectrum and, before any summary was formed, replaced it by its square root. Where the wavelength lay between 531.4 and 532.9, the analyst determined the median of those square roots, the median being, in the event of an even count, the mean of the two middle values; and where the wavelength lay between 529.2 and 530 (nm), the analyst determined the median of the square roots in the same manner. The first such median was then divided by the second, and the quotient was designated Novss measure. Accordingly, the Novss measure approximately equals 0.97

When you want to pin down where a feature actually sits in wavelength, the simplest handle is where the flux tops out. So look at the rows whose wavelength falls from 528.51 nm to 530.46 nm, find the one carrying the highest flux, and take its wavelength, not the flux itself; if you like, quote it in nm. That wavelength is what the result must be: 528.631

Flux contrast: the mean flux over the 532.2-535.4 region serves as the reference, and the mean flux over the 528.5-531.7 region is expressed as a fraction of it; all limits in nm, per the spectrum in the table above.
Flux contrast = 0.99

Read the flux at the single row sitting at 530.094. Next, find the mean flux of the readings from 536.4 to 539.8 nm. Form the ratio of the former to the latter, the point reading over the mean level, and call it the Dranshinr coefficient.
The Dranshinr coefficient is 0.94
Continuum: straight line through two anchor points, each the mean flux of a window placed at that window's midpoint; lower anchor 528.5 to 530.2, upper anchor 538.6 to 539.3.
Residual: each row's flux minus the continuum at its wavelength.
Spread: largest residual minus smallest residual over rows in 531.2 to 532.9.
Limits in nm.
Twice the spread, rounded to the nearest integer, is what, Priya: 95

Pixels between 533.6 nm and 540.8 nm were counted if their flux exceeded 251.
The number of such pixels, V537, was 19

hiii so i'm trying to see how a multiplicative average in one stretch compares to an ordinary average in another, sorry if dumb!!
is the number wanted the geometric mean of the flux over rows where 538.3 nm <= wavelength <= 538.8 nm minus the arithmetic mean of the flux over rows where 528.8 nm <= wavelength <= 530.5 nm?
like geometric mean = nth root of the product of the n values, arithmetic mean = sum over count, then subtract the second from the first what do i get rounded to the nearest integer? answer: 10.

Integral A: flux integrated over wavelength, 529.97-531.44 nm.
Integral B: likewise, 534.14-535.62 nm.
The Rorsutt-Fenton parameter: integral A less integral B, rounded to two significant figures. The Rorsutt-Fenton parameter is -13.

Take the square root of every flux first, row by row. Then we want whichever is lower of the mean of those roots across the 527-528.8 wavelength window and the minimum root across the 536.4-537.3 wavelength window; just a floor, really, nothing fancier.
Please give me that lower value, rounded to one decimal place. 15.8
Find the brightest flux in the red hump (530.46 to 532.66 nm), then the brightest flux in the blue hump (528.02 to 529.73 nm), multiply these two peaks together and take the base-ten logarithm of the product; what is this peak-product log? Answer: 4.89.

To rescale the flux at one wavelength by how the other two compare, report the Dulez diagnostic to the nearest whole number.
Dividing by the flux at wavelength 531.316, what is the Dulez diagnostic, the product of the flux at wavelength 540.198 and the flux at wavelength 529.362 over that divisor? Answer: 214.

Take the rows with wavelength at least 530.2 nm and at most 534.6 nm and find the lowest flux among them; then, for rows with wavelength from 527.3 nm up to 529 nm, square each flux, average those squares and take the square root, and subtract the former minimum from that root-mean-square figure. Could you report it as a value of 22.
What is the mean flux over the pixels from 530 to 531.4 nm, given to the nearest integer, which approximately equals 256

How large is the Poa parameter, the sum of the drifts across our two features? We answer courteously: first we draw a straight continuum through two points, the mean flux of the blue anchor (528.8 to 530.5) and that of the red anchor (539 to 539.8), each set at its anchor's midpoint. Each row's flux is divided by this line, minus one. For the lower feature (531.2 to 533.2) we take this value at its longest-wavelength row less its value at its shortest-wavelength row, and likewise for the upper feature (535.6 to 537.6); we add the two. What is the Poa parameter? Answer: -0.12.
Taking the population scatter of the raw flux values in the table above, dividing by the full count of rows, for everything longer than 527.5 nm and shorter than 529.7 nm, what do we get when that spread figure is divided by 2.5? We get 7.4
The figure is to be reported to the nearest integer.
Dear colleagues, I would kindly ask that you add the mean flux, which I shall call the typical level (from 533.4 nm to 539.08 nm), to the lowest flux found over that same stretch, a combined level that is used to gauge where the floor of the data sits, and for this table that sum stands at 492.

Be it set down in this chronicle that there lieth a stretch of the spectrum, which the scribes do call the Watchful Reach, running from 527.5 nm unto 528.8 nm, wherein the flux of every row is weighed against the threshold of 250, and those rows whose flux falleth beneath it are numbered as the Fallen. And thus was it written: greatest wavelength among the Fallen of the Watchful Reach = 527.901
